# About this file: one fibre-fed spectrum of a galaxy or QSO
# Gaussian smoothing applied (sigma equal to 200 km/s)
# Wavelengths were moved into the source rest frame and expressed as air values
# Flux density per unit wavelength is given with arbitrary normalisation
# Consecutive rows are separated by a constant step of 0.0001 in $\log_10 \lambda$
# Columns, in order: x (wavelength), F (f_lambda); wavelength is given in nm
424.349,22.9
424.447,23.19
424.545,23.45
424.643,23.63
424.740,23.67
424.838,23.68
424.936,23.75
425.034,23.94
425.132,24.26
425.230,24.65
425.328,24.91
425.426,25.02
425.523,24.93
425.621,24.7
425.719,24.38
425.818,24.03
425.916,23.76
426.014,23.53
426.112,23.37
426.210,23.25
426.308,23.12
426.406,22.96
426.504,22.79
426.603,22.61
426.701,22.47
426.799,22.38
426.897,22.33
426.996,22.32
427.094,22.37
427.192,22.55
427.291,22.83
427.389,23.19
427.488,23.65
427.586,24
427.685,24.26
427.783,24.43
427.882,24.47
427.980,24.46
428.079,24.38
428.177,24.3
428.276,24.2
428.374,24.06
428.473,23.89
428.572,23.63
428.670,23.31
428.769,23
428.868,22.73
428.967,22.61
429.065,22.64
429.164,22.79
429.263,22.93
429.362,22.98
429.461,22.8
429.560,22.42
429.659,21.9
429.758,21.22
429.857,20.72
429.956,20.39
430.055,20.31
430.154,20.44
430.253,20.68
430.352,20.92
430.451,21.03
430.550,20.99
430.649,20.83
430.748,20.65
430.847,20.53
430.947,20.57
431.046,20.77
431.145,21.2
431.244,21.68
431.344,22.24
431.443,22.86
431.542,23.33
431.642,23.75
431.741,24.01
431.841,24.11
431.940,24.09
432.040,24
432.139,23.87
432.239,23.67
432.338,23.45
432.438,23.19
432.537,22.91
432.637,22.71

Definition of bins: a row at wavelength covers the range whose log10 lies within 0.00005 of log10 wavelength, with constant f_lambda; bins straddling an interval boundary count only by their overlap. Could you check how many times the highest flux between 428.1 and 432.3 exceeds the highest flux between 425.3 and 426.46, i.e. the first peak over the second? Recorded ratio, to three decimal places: 0.971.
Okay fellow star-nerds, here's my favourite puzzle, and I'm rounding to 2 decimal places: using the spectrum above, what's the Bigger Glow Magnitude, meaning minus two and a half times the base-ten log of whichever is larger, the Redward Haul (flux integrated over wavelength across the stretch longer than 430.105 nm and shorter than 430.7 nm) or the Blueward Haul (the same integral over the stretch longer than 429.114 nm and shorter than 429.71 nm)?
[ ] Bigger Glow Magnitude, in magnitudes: -2.82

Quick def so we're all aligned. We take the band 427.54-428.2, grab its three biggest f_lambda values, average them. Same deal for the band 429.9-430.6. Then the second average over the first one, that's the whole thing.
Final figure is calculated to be 0.86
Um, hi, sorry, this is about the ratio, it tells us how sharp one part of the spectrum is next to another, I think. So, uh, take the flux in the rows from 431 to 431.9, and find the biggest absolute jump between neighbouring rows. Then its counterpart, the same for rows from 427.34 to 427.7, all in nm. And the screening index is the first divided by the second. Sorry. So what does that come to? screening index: 1.35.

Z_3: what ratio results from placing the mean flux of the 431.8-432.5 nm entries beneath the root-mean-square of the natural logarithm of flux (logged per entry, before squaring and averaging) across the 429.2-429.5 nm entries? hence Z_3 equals 0.132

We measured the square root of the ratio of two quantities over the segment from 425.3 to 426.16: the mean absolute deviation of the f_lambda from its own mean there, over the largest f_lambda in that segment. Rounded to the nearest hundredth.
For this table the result 0.15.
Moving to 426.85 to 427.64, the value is 0.15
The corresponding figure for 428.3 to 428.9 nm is 0.13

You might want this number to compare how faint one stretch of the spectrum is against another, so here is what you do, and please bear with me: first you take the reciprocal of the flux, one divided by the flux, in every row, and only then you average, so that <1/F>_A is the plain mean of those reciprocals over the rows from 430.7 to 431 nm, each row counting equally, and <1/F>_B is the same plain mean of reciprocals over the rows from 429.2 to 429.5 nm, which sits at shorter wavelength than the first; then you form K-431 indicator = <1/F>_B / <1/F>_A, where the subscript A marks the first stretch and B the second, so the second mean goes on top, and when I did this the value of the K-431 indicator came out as 0.90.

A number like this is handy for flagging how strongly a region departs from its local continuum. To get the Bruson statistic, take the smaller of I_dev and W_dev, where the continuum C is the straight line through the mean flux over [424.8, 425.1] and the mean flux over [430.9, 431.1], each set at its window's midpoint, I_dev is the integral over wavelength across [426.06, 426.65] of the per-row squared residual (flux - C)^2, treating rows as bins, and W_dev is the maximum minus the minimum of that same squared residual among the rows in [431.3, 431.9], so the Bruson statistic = 0.02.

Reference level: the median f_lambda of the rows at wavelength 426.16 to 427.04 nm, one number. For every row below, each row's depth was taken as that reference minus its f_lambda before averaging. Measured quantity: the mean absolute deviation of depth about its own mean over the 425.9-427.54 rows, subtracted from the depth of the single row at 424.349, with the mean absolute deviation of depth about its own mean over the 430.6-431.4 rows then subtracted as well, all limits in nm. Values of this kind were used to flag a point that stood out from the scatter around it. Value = -1.2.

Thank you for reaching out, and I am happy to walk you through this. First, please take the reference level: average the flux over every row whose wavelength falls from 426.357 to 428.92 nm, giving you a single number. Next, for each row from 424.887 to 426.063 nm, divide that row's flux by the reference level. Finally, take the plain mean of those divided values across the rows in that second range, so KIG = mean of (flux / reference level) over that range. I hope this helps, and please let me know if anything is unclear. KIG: 1.04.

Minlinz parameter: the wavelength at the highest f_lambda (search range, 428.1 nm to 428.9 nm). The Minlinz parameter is 428.177 nm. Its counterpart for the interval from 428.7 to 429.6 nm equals 428.769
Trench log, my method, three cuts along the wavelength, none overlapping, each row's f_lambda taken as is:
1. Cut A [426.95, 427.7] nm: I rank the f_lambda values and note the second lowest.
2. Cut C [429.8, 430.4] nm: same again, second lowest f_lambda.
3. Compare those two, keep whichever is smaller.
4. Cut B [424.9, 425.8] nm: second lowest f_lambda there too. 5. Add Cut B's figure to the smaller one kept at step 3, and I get 44.3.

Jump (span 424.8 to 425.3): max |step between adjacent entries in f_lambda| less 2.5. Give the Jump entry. -2.11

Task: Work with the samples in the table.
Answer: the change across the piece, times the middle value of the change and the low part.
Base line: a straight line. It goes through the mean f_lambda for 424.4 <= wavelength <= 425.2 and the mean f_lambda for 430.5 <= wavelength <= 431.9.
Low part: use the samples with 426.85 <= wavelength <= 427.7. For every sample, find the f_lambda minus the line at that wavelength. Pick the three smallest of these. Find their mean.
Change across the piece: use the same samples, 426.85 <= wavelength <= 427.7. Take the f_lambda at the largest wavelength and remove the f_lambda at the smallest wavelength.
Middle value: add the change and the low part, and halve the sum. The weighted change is 1.1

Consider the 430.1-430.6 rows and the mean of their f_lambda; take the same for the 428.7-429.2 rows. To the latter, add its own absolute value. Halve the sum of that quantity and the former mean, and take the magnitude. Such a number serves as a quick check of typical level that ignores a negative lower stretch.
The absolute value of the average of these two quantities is 33.2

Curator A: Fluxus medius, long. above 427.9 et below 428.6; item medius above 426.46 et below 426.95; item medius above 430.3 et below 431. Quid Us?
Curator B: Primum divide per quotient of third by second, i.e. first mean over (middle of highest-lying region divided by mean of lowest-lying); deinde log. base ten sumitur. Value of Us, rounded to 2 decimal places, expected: 1.42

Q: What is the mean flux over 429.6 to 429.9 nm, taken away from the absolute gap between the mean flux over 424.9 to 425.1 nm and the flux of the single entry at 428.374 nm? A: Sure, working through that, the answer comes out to -21.1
